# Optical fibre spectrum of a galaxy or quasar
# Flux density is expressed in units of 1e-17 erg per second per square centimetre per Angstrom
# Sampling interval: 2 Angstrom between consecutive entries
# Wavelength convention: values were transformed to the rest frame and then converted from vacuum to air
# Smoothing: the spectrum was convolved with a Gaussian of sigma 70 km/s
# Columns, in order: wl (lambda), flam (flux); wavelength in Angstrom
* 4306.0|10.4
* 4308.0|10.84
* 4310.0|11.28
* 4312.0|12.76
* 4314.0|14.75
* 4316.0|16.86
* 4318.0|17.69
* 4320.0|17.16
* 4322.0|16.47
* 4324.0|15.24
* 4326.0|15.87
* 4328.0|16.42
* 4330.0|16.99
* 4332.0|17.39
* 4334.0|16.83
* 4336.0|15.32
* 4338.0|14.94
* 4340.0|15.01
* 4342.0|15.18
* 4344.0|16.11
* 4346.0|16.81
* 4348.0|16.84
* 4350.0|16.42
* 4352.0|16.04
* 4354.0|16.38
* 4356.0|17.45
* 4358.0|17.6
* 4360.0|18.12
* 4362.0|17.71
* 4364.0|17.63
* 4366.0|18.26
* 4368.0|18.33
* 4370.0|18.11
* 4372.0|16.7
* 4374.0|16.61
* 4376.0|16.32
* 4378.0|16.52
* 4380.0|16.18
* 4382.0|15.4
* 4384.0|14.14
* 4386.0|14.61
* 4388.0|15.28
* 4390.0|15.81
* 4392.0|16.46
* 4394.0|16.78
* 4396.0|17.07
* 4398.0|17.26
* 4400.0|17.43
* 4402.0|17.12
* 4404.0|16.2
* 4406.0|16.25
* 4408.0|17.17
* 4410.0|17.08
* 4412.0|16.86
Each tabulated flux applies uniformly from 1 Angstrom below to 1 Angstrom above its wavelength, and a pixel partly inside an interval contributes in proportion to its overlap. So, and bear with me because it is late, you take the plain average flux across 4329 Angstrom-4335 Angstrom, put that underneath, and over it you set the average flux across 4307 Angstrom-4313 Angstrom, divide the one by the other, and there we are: 0.68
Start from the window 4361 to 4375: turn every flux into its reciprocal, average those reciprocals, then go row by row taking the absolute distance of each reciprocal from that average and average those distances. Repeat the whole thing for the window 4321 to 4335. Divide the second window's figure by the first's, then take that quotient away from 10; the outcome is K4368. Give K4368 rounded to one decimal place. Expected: 8.9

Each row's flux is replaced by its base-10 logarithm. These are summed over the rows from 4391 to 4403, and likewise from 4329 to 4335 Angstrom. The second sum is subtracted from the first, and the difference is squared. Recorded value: 14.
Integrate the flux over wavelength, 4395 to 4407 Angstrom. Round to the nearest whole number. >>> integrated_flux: 203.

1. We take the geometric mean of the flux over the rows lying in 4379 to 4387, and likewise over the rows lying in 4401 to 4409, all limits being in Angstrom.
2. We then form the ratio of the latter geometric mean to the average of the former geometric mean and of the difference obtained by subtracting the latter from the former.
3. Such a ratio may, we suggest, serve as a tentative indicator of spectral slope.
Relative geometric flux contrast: 2.48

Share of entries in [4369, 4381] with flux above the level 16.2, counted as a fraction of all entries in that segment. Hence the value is 0.83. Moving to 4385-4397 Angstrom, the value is 0.50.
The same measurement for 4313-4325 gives 0.67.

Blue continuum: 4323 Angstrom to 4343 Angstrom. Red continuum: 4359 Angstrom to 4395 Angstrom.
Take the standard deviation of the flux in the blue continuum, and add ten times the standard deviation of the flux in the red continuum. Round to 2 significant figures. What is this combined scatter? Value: 13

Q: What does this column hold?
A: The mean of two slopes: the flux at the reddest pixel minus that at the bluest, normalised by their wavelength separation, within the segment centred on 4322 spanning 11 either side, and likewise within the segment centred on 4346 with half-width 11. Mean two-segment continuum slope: 0.17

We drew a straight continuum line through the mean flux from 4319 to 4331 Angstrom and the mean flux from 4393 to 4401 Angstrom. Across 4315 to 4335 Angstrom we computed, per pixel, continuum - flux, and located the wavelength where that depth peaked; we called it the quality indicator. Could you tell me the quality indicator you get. 4324.0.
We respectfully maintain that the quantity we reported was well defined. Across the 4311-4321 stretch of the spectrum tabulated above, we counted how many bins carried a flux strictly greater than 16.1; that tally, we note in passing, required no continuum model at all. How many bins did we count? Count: 3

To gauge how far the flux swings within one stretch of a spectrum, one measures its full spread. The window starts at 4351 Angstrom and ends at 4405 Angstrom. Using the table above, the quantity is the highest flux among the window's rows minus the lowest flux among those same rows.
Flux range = 4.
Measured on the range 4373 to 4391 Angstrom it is 2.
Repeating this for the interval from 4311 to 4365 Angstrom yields 5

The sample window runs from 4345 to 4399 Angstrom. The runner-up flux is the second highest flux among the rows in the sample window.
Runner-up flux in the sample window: 18.26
